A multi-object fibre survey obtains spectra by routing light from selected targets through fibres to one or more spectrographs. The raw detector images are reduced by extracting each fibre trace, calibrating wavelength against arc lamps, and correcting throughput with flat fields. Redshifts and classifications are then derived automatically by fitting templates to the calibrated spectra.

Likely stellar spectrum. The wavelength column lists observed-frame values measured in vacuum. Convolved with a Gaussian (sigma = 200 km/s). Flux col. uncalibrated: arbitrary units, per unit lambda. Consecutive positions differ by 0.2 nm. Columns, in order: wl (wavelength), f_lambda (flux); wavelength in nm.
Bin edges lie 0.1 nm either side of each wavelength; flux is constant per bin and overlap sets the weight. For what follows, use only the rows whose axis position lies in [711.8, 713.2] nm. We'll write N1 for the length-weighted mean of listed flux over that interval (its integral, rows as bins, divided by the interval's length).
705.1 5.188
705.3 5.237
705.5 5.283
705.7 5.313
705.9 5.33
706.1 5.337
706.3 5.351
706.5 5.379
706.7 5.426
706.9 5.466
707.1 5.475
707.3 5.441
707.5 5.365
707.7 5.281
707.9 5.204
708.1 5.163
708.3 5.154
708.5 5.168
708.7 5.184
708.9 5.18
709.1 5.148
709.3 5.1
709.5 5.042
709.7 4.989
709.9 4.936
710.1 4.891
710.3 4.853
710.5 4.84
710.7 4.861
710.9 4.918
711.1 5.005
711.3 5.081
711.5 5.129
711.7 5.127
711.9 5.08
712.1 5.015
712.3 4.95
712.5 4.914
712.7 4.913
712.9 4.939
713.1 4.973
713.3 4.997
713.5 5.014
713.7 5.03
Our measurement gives 4.97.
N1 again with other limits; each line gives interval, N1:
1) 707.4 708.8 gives 5.22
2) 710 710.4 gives 4.87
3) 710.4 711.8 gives 4.99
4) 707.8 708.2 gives 5.18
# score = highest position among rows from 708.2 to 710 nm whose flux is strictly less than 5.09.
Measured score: 709.9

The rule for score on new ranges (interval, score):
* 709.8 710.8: 710.7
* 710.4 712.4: 712.3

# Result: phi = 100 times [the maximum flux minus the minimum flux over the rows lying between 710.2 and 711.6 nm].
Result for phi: 29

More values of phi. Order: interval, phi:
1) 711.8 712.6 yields 17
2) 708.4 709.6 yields 14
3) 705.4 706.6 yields 10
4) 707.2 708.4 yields 29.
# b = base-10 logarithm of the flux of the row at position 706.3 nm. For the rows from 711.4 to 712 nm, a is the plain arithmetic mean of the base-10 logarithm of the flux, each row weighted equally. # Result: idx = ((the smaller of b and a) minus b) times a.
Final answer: -0.014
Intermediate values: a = 0.709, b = 0.728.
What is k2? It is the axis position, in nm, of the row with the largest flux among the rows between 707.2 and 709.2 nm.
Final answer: 707.3 nm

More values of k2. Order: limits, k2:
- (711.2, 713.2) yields 711.5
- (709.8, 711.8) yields 711.5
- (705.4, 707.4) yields 707.1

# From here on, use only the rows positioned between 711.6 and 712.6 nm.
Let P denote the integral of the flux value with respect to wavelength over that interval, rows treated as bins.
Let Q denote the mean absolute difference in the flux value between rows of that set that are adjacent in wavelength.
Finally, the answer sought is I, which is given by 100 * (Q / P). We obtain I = 1.1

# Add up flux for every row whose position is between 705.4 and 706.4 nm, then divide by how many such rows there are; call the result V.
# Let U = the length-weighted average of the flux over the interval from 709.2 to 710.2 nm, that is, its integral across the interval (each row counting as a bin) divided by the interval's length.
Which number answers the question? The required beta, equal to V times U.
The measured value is 26.6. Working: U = 4.99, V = 5.32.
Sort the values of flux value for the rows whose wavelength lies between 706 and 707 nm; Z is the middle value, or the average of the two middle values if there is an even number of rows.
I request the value 5.38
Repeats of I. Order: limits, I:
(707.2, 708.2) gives 1.3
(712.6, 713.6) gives 0.5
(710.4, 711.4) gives 1.2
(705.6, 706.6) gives 0.3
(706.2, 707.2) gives 0.6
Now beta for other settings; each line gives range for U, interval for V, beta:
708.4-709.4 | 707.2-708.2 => 27.3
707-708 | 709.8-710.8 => 26.1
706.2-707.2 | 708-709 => 28.0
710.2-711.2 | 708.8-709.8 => 24.9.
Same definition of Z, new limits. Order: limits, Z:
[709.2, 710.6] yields 4.94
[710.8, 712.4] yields 5.05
